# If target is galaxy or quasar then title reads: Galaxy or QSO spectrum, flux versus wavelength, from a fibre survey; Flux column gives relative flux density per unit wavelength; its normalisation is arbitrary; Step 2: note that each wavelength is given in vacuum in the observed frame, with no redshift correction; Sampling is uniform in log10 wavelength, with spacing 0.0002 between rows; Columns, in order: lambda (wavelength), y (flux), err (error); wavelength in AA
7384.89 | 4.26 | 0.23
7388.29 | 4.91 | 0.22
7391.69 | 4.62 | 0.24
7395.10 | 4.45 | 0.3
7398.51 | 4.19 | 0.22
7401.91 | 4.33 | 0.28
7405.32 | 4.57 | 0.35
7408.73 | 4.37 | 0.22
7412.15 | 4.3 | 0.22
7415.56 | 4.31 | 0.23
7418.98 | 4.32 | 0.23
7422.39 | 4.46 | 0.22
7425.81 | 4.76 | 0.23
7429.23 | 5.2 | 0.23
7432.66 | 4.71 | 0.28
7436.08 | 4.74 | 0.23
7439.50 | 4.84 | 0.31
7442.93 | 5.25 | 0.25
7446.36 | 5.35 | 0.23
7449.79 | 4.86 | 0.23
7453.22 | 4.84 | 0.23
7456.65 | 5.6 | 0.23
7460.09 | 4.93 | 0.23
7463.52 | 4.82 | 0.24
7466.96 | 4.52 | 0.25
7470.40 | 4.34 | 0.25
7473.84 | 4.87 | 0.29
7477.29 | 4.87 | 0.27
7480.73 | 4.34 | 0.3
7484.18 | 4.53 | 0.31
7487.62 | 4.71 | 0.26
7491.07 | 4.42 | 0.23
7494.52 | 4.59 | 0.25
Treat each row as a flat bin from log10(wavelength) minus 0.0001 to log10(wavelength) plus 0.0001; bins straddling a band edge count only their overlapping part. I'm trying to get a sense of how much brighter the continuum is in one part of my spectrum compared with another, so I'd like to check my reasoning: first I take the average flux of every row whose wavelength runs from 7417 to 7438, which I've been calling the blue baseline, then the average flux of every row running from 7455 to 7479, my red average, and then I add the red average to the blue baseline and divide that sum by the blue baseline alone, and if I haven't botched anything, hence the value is 2.03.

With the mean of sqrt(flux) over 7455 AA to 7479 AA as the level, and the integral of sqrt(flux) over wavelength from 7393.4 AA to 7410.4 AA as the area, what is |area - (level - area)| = 69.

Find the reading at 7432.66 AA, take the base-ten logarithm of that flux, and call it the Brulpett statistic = 0.673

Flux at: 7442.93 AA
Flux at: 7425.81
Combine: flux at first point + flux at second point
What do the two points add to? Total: 10.0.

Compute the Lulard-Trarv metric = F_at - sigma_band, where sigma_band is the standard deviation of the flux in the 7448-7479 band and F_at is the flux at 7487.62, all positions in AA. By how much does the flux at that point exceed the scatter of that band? 4.4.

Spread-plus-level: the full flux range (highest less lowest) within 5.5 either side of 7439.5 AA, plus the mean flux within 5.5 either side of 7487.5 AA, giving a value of 5.1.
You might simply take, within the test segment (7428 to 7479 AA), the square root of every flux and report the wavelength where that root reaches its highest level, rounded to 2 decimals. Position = 7456.65 AA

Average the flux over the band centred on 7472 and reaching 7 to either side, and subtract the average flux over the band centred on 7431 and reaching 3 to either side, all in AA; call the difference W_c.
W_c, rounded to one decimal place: -0.3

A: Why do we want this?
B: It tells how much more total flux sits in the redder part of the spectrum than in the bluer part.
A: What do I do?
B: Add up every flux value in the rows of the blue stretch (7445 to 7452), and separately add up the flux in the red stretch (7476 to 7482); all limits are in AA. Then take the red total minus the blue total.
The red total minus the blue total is -1.0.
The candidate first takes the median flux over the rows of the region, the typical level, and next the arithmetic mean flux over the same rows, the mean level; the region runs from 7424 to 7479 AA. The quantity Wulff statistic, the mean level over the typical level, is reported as 1.01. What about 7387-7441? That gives 1.01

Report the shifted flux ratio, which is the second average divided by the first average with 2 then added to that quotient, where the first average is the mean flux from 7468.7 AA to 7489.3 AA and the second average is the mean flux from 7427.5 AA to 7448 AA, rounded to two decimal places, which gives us 3.09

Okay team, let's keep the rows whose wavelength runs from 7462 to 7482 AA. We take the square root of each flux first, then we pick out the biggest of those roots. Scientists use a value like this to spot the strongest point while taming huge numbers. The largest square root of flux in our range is 2.21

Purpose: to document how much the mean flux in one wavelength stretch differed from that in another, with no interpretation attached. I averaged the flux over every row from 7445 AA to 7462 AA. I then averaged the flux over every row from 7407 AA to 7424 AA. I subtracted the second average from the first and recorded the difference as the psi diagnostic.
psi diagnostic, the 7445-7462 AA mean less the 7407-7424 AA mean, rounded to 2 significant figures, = 0.76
